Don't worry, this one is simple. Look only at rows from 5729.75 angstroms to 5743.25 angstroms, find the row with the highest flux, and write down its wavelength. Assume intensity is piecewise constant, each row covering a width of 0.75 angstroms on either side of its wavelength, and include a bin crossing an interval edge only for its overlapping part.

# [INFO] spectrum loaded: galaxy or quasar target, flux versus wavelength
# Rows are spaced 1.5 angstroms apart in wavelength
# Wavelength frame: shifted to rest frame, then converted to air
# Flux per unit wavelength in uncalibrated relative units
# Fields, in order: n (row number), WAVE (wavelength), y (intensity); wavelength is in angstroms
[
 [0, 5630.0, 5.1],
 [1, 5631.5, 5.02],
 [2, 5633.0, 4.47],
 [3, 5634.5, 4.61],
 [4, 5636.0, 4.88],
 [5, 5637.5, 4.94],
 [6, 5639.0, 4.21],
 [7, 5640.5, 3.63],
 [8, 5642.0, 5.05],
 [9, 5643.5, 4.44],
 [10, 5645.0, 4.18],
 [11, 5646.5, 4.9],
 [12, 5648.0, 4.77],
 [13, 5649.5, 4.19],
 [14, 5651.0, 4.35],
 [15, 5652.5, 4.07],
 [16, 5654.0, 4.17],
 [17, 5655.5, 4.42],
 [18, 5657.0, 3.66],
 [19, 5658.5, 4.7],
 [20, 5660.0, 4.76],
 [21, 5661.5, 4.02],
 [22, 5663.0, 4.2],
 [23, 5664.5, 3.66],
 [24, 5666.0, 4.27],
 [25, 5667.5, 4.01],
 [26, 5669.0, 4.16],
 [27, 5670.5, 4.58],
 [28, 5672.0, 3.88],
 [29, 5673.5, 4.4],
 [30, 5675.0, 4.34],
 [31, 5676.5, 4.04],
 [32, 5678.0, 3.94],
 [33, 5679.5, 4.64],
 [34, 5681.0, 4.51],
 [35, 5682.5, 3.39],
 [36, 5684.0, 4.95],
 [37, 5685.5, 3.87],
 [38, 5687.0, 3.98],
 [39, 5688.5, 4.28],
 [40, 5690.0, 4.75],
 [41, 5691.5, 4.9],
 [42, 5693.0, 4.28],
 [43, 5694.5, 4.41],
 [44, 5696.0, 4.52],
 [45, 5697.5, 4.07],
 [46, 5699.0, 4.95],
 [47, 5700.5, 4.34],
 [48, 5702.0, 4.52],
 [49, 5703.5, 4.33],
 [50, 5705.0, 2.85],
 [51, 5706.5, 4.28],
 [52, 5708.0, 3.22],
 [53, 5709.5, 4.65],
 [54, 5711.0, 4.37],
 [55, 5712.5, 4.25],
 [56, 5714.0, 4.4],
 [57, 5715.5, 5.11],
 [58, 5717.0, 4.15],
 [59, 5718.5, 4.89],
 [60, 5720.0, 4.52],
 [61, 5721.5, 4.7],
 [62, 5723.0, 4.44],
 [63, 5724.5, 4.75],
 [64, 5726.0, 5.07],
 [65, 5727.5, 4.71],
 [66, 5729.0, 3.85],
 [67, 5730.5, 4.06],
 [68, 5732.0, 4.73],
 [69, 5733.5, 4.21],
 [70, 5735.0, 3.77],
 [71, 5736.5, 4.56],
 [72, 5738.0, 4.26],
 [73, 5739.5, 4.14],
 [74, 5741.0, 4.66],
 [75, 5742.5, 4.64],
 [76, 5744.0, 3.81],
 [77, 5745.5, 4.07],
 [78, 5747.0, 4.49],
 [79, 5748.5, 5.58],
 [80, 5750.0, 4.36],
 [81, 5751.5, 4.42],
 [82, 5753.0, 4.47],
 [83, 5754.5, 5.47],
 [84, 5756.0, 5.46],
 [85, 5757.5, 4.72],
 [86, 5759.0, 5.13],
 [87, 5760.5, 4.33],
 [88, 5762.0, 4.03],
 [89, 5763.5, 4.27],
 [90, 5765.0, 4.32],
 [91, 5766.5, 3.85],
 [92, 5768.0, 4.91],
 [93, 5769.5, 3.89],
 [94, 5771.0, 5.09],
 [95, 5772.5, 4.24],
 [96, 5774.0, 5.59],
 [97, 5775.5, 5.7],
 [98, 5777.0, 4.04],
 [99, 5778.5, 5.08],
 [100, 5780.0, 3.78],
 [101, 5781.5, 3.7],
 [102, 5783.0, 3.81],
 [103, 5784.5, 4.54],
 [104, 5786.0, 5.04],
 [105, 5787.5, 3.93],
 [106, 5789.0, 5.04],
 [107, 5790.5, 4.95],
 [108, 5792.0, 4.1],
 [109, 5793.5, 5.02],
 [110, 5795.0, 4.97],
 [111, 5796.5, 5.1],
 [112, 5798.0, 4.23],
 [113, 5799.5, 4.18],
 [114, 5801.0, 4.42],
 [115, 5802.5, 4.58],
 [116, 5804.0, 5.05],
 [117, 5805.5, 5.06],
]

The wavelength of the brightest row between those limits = 5732.0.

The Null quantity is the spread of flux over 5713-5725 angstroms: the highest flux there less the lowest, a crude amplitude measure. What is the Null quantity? 0.96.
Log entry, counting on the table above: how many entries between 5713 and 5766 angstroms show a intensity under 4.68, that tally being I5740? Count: 23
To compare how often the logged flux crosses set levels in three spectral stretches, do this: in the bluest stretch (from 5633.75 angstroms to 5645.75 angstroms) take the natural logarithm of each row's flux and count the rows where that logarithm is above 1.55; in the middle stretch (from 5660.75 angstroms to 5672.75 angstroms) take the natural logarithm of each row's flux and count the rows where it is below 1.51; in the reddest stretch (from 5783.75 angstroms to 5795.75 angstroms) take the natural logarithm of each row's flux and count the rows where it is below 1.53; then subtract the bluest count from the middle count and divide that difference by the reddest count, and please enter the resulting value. 1.33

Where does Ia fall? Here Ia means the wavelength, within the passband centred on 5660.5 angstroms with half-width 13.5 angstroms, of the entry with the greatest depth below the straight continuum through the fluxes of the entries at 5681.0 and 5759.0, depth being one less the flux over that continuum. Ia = 5664.5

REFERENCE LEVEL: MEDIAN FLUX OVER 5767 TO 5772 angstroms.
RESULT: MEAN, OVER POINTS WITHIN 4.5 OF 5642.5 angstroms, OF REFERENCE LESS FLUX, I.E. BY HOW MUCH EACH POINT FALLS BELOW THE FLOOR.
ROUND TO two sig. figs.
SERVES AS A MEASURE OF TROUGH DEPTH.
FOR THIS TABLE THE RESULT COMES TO 0.51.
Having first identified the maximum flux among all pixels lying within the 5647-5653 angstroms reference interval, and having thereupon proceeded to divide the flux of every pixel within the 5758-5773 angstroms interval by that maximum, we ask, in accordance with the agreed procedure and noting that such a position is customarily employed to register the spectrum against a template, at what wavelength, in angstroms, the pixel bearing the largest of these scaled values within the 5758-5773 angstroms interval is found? 5759.0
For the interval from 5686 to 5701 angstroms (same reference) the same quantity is 5699.0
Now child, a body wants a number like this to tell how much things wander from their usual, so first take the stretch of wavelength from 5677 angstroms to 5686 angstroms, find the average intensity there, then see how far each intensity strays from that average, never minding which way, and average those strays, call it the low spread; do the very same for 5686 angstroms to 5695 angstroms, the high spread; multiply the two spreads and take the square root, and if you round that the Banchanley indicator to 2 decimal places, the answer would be 0.36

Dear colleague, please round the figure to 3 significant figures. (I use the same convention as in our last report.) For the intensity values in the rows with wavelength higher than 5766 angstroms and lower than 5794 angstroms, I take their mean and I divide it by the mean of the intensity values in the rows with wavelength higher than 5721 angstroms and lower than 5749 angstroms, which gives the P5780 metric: 1.02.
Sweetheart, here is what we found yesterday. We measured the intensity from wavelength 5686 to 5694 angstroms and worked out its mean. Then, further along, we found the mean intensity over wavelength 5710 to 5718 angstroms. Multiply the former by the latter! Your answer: 19.8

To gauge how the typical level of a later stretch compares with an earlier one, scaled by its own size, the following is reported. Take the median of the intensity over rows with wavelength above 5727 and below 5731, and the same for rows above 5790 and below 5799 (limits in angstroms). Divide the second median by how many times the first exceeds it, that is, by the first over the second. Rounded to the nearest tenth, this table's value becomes 6.1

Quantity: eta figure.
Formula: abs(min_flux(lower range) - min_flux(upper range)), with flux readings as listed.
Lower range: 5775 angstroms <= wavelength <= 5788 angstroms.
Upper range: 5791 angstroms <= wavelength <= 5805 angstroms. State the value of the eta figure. 0.40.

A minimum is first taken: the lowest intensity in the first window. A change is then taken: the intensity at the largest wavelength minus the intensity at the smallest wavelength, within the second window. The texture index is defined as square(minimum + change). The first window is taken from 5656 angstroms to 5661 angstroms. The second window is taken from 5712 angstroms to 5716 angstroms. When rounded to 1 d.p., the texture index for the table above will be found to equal 20.4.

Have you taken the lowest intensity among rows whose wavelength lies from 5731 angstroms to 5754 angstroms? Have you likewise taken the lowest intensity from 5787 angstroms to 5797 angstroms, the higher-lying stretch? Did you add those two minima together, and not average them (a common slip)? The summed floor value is 7.7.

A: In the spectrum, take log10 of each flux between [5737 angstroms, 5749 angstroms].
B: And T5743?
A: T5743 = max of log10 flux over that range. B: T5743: 0.747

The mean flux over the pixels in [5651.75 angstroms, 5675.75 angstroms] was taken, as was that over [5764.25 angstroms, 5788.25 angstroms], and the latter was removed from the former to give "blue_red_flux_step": -0.26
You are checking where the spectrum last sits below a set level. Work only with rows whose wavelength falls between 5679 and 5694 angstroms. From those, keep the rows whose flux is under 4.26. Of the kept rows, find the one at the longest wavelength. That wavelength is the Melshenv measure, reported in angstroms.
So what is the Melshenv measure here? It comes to 5687.0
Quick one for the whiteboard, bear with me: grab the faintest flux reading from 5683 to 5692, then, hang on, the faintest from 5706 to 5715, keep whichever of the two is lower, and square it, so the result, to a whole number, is 10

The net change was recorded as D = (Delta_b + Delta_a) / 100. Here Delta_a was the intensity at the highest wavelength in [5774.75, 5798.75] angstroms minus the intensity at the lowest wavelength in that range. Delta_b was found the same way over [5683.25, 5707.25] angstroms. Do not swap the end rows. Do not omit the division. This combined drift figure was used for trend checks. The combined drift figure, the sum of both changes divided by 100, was -0.021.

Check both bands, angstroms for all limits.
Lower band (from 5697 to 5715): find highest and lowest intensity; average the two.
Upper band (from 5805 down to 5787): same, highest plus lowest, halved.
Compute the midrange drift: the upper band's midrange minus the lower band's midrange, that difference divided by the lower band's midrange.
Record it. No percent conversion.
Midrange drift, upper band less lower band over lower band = 0.16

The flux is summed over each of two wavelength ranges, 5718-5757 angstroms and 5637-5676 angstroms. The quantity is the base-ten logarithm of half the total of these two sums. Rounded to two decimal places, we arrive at 2.06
